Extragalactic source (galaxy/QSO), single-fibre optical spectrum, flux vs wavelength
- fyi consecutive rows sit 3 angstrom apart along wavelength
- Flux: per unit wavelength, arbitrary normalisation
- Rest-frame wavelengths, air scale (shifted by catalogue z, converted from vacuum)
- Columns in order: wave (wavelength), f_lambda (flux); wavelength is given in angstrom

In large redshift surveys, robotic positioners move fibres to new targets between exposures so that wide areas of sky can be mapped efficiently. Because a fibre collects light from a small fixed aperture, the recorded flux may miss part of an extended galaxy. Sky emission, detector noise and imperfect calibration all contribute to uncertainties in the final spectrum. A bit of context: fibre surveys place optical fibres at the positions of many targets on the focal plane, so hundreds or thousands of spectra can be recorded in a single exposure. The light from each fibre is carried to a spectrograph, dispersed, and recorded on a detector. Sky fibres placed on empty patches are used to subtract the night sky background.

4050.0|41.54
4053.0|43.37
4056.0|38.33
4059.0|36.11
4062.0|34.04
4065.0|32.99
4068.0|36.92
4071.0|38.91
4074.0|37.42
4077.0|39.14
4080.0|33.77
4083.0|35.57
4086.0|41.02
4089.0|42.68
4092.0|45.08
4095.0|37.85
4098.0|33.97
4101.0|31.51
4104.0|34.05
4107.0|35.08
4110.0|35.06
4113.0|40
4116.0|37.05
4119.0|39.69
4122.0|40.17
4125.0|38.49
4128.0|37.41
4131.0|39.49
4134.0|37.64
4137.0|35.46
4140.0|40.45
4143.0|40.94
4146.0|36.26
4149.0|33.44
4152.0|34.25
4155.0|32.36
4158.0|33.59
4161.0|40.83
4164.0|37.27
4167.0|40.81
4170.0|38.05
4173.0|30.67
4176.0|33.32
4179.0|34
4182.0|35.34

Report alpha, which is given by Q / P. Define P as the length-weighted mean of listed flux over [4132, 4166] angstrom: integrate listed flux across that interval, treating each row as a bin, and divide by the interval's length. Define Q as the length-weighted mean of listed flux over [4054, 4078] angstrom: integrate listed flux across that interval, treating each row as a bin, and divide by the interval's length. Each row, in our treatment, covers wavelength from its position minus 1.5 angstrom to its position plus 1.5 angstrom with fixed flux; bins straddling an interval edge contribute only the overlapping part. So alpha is 1.00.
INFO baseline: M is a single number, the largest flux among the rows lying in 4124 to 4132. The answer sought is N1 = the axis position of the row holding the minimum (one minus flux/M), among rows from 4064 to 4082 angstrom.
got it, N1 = 4077.0 angstrom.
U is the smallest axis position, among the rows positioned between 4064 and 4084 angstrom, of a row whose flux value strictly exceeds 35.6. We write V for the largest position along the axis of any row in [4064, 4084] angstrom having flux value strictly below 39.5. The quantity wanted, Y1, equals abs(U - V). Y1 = 15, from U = 4068.0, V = 4083.0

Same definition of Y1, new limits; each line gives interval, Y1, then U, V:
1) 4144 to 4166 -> 18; 4146.0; 4164.0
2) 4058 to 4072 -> 12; 4059.0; 4071.0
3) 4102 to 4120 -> 3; 4113.0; 4116.0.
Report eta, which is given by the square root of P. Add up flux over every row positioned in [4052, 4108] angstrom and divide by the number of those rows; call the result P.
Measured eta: 6.10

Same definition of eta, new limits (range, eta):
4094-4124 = 6.04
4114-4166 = 6.11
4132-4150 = 6.11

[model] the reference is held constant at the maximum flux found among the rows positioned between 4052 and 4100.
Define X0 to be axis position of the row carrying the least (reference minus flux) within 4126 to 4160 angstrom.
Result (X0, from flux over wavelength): 4143.0 angstrom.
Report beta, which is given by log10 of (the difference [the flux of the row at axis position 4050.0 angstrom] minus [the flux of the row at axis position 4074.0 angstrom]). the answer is 0.6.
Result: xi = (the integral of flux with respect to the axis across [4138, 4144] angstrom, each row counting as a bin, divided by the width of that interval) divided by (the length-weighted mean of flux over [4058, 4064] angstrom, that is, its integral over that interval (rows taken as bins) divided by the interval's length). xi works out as 1.16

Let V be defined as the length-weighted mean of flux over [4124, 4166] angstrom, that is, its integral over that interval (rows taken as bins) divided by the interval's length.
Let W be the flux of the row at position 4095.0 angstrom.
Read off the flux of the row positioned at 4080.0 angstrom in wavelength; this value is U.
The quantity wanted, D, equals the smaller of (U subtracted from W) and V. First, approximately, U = 33.77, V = 37.0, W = 37.85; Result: 4.1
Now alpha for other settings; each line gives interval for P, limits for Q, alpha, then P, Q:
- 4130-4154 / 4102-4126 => 1.01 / 37.1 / 37.3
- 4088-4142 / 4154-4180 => 0.95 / 37.8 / 35.8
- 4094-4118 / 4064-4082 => 1.03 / 35.6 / 36.6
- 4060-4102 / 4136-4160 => 0.96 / 37.3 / 36.0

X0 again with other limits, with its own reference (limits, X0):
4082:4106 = 4092.0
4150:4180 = 4161.0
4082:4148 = 4092.0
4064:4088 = 4086.0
